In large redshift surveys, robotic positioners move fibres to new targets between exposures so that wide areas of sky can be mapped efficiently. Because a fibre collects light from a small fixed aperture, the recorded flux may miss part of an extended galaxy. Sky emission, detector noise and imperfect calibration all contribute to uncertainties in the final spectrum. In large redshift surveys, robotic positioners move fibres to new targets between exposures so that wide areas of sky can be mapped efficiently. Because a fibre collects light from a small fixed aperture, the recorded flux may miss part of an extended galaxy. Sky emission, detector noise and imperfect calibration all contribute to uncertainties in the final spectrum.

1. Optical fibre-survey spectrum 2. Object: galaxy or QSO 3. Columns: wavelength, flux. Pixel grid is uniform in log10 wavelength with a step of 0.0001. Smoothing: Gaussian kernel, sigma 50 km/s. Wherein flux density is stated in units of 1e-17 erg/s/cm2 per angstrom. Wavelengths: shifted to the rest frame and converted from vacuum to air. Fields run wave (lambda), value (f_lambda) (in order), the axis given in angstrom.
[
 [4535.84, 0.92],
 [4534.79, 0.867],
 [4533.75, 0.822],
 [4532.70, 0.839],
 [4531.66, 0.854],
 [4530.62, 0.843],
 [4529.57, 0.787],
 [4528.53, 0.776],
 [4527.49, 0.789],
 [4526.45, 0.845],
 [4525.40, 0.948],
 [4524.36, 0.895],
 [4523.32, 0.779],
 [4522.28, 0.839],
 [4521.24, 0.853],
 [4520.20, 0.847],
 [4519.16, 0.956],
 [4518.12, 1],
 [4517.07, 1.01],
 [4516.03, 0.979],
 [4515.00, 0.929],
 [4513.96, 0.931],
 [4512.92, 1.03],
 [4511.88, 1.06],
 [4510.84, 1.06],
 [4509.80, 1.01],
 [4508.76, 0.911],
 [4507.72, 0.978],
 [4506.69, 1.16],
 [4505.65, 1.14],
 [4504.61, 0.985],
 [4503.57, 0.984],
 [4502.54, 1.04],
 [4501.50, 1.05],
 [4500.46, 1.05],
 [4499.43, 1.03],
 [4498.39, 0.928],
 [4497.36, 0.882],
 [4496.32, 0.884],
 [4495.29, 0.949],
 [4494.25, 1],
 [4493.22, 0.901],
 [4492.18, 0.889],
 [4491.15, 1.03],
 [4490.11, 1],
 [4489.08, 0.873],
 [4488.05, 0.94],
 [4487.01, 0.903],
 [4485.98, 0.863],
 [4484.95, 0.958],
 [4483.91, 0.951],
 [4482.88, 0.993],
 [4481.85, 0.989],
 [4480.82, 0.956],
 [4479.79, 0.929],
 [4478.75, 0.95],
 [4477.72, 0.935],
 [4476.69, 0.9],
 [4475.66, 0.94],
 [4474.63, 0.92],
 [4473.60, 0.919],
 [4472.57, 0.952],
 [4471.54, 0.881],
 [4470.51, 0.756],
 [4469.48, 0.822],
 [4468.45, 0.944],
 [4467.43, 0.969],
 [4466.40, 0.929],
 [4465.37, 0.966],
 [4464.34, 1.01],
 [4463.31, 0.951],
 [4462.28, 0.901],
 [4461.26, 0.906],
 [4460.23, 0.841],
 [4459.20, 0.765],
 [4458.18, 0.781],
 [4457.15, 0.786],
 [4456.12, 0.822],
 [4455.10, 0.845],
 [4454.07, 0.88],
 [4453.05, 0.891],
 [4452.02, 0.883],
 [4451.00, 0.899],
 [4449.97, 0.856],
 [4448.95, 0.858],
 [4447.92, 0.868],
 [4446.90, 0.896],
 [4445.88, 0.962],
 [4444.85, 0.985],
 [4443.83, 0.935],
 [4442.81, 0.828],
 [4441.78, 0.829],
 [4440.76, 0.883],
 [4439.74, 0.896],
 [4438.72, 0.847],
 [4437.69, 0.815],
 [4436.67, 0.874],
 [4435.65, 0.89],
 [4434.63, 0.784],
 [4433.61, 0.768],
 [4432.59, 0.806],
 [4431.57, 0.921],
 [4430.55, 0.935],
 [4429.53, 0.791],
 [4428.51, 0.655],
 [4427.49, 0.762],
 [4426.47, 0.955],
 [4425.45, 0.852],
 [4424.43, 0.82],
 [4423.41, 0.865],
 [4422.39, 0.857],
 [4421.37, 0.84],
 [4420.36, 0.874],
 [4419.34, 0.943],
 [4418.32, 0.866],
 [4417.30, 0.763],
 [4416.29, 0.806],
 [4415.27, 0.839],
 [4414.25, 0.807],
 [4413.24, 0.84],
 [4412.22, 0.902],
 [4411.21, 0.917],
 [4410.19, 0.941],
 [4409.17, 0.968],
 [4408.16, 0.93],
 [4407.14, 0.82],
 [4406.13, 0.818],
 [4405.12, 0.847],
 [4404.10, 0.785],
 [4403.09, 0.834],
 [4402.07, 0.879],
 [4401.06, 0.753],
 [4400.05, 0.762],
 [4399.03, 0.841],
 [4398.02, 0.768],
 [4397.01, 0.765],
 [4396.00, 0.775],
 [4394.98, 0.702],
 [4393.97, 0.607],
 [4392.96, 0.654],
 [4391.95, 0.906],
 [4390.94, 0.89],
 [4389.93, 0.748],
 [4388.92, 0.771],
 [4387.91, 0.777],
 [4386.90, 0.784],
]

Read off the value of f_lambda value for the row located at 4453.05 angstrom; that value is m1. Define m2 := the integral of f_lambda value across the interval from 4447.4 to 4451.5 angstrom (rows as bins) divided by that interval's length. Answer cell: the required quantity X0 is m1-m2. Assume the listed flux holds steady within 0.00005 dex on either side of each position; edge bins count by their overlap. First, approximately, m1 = 0.891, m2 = 0.87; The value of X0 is 0.02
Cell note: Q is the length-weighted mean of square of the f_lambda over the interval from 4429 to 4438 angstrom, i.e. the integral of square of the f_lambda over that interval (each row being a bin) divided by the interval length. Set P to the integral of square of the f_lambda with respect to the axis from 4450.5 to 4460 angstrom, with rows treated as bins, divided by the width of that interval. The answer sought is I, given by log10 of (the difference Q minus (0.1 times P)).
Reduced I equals -0.19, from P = 0.707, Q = 0.71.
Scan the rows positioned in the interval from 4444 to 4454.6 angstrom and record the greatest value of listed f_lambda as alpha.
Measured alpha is 0.985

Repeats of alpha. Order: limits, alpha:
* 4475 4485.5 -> 0.993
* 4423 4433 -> 0.955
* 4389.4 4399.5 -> 0.906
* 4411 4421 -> 0.943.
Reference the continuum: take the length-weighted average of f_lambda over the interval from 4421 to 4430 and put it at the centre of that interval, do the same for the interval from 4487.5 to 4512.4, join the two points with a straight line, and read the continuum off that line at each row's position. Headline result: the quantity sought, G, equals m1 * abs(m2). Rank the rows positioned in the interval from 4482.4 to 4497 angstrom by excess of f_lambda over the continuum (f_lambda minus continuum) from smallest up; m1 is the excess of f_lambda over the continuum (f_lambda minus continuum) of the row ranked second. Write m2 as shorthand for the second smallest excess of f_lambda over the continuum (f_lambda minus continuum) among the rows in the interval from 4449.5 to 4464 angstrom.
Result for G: -0.011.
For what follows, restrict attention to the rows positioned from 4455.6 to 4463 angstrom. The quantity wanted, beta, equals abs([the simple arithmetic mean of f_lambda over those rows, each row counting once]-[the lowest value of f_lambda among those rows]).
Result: 0.064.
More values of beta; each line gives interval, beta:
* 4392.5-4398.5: 0.105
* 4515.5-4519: 0.017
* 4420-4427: 0.046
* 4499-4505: 0.039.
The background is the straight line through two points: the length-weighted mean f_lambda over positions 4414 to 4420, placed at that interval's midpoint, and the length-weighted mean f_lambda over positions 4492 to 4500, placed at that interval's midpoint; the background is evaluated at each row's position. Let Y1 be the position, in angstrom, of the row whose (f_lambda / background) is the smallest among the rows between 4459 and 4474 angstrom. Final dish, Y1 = 4470.51 angstrom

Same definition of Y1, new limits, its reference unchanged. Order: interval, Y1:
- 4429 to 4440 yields 4433.61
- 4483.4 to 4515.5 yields 4485.98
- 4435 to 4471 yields 4470.51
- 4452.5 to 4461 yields 4459.20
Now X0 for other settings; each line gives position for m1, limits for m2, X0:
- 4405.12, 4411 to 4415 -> -0.02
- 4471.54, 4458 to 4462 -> 0.05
